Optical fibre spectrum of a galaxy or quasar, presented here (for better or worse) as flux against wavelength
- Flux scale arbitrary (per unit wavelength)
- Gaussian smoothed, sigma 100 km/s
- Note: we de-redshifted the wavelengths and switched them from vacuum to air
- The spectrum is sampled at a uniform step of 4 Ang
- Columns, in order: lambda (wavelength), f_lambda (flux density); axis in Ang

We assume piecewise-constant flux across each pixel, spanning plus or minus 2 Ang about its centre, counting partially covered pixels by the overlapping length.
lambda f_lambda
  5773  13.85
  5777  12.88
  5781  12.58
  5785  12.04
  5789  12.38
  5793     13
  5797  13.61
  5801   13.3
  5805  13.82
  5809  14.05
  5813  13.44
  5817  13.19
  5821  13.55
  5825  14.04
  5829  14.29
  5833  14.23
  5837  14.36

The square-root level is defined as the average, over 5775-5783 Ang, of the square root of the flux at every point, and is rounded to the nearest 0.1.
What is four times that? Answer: 14.3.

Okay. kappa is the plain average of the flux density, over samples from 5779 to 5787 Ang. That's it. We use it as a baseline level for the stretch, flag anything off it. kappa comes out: 12.3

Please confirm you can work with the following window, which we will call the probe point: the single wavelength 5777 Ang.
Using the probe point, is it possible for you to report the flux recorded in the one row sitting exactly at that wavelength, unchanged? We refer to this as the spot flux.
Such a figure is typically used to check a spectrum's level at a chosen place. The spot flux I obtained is 12.88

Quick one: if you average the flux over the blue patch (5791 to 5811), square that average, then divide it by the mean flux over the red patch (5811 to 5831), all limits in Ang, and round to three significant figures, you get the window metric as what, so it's 13.4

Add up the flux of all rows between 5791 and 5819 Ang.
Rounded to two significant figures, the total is 94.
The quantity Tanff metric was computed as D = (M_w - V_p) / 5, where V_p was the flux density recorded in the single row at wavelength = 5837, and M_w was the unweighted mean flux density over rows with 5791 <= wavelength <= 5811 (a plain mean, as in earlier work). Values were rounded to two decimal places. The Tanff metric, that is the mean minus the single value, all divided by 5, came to -0.16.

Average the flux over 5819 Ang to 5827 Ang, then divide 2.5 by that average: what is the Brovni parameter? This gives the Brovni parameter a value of 0.181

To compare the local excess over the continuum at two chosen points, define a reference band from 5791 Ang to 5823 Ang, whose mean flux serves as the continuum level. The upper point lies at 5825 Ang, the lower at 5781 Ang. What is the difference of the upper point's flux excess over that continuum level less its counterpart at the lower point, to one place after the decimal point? 1.5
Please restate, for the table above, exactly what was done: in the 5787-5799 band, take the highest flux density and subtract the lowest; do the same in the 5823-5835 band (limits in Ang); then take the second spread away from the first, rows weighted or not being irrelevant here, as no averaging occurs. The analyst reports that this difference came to 1.0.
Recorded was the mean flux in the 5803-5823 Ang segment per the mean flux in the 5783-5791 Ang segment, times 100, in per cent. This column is 111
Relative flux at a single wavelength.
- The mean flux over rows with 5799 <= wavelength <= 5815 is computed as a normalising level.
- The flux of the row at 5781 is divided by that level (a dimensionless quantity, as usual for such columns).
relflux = 0.92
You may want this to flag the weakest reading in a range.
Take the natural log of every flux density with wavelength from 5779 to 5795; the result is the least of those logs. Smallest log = 2.49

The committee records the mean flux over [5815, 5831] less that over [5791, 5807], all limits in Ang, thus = 0.3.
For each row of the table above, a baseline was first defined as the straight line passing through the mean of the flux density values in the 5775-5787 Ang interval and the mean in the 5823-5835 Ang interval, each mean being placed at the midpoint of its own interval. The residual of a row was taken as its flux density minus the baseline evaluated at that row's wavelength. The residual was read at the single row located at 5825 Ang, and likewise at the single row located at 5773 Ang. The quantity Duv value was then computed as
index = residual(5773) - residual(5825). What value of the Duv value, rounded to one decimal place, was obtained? 1.6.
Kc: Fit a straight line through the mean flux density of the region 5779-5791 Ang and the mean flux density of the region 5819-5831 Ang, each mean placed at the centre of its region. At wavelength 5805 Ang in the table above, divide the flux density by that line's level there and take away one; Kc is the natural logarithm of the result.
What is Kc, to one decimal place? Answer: -3.0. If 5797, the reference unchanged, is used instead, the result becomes -2.8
